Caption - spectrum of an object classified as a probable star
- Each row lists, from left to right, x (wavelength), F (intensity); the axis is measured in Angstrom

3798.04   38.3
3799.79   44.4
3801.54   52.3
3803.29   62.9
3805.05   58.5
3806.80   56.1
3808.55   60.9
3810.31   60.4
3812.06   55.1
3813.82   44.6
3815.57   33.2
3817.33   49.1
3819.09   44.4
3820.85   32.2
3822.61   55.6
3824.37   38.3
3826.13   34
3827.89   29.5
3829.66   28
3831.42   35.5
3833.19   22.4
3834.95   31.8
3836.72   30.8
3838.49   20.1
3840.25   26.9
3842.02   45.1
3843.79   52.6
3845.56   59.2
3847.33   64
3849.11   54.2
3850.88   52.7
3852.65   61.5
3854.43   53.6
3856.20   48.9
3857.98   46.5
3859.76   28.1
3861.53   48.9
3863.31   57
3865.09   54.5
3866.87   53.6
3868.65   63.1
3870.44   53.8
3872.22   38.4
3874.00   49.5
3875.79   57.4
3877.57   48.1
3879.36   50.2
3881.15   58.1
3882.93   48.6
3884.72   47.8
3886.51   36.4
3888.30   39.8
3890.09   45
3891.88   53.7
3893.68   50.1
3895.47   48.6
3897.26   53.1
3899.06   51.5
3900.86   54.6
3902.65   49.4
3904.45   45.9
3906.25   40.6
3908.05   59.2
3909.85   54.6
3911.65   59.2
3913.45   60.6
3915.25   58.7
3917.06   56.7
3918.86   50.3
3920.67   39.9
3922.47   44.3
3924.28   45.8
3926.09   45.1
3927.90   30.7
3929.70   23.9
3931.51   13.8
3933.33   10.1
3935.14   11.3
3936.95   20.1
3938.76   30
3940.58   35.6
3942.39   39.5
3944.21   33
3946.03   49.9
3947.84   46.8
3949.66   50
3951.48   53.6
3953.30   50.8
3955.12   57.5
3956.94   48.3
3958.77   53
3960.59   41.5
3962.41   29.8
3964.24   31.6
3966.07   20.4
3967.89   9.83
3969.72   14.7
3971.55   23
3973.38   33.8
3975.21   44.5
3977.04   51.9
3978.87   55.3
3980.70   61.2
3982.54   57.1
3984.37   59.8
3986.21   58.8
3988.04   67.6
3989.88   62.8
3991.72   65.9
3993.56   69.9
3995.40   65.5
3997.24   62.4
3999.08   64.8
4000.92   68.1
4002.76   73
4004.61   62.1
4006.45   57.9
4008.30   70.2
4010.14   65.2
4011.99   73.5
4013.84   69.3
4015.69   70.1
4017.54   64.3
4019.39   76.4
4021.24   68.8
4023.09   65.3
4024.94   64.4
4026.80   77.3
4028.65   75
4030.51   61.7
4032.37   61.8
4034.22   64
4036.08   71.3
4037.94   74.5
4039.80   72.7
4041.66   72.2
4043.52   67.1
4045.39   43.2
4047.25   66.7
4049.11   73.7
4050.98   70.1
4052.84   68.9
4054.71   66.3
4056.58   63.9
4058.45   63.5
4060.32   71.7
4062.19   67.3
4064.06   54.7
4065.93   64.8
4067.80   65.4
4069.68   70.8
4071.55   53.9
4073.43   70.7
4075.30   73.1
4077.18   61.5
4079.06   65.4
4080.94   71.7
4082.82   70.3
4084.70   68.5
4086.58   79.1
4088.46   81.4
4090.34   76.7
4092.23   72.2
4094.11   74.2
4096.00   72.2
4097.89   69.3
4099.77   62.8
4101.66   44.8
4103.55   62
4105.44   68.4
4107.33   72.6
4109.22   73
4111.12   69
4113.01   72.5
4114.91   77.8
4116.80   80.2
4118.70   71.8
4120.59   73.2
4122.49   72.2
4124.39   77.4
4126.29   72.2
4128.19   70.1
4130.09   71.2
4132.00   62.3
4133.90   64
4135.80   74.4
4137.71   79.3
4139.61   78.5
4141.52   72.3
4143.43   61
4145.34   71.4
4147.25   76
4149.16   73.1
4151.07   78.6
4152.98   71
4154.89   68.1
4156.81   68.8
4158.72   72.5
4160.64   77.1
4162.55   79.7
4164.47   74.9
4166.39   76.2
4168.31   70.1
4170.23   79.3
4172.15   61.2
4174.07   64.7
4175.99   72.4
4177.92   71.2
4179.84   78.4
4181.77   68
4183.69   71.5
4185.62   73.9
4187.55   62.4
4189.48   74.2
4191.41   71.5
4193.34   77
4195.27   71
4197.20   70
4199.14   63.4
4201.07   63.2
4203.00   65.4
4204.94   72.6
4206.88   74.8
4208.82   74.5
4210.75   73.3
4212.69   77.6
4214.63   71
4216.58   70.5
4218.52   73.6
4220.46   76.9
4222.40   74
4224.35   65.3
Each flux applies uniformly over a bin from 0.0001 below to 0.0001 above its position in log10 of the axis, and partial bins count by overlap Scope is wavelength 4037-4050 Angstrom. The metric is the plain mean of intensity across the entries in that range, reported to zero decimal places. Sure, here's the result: 67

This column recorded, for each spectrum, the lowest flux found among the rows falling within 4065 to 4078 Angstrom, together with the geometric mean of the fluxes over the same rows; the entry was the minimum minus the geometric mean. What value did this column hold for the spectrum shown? -12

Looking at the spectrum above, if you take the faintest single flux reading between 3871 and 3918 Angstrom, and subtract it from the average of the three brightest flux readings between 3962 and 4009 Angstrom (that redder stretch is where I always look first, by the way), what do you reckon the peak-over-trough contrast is 35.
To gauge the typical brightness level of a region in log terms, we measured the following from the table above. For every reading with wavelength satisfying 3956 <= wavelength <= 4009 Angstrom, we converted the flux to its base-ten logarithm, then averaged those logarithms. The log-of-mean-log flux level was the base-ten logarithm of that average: 0.222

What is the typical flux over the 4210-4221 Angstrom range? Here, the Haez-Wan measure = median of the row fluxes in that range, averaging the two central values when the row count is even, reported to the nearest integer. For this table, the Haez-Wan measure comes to 73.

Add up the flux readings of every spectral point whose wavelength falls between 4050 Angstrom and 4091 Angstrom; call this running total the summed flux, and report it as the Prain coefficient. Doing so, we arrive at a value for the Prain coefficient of 1500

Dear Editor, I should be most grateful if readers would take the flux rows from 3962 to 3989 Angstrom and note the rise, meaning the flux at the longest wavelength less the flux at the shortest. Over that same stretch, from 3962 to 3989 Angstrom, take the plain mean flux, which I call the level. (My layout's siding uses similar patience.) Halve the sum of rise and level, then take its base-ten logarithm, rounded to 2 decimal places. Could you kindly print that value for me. 1.60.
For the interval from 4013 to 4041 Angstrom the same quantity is 1.56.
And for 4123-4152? 1.56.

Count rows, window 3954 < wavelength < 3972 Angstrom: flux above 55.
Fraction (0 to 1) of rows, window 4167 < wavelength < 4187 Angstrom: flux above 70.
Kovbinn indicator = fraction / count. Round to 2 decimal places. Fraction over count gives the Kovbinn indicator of 0.70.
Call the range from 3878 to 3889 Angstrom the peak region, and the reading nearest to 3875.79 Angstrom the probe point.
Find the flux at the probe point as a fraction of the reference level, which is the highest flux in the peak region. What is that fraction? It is 1.0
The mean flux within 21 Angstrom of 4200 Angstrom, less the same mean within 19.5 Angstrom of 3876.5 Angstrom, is 23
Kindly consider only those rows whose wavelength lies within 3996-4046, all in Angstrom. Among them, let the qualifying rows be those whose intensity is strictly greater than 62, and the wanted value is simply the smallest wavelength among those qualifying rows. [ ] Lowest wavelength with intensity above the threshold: 3997.24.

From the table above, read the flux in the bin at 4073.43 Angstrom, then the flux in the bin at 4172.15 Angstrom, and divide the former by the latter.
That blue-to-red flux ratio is 1.2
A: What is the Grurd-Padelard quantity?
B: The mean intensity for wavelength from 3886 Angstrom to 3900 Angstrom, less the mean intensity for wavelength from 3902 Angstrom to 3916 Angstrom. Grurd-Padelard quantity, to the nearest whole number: -6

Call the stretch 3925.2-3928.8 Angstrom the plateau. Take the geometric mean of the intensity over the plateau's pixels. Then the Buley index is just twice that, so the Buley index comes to 74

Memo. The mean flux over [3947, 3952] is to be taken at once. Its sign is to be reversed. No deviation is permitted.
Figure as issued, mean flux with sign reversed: -50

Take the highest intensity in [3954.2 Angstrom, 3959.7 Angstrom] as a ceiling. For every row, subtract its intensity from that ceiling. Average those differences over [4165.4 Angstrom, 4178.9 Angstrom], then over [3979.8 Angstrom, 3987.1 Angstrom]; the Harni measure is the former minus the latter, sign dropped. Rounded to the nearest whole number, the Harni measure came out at 12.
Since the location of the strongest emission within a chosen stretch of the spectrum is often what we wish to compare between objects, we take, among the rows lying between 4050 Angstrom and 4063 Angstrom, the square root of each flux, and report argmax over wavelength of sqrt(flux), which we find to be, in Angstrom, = 4060.32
